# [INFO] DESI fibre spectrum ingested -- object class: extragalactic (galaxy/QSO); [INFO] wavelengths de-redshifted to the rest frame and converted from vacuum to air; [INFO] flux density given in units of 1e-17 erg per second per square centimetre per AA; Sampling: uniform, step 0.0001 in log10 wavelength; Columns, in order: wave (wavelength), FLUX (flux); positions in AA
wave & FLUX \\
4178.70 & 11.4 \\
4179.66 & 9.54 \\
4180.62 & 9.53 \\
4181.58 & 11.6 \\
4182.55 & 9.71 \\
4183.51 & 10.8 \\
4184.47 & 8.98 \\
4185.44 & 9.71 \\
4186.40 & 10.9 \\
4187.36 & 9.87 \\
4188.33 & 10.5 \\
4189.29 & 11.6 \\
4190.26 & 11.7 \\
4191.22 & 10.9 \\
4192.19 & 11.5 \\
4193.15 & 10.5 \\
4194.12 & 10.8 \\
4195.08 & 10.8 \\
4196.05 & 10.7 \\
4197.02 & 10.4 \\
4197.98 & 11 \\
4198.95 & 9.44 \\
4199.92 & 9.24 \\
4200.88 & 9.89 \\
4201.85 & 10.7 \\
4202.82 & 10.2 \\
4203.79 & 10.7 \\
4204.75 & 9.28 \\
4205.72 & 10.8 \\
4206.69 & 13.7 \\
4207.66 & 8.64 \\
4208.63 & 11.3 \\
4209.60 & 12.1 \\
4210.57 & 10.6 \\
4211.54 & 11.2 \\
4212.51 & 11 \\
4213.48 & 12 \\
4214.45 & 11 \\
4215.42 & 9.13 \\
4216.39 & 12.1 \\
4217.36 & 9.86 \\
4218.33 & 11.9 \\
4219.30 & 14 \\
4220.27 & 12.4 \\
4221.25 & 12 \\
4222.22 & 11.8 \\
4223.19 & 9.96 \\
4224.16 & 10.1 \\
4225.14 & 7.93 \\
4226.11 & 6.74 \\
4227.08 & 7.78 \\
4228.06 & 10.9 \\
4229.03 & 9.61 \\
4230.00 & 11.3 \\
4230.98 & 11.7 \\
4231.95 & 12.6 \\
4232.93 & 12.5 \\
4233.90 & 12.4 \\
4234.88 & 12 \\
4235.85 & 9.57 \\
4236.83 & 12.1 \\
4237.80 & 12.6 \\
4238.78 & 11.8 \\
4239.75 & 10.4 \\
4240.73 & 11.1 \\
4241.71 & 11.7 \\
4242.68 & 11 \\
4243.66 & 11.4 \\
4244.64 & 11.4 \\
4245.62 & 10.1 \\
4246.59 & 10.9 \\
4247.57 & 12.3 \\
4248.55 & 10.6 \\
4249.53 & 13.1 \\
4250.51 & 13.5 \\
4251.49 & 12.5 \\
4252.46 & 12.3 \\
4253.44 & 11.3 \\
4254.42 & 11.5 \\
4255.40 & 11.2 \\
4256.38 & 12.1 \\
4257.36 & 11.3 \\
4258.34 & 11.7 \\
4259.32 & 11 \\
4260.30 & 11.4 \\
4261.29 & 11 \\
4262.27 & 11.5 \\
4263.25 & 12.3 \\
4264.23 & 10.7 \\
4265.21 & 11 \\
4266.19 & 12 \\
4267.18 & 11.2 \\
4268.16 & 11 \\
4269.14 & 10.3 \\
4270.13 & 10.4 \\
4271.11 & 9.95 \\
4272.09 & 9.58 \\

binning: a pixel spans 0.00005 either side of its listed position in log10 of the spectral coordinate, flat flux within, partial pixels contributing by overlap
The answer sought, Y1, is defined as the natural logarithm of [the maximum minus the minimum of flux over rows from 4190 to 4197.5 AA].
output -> 0.3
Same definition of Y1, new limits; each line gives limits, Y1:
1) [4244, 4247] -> 0.3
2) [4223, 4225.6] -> 0.8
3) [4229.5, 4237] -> 1.1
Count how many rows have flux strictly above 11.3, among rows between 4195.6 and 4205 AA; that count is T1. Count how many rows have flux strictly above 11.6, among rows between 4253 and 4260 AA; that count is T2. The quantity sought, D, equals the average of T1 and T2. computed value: 1.0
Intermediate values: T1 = 0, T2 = 2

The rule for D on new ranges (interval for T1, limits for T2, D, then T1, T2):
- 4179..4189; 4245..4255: 3.0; 1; 5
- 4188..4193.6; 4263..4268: 2.5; 3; 2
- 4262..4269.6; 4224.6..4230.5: 1.5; 3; 0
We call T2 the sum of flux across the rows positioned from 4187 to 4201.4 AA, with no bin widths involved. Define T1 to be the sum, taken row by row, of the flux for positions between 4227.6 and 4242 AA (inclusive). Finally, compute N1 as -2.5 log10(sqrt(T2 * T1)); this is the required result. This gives -5.55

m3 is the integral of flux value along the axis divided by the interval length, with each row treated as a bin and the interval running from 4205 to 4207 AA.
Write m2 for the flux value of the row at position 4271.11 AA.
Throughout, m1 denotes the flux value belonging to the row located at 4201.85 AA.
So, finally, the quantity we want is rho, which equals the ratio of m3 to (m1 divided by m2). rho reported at 10.9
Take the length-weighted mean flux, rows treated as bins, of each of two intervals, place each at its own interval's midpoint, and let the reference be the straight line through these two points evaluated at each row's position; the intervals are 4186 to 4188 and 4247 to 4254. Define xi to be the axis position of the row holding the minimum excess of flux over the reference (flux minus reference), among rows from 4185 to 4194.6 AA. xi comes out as 4185.44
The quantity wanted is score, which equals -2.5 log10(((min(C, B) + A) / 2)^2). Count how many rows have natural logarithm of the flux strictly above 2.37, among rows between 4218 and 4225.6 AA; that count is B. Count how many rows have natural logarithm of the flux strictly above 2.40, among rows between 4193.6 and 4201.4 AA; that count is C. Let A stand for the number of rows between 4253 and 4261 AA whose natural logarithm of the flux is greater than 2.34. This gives -3.0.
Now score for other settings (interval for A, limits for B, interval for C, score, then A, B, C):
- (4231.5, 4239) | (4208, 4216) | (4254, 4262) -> -4.1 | 7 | 6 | 6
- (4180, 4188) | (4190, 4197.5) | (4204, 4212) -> -2.7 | 3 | 6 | 4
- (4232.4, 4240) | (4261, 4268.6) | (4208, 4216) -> -3.7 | 7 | 8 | 4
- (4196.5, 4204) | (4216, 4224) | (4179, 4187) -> -2.0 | 4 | 6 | 1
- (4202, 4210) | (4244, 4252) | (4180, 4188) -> -2.4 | 5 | 6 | 1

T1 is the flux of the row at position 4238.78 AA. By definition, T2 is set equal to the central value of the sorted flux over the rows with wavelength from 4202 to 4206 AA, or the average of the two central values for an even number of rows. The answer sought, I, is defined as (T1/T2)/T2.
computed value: 0.108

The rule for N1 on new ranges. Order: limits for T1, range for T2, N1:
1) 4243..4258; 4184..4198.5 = -5.56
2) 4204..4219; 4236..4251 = -5.57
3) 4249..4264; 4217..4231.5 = -5.56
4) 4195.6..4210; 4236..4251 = -5.55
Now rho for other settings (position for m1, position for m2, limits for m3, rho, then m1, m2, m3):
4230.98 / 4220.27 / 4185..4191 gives 11.4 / 11.7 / 12.4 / 10.7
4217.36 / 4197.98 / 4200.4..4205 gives 11.4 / 9.86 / 11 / 10.2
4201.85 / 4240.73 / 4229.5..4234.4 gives 12.5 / 10.7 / 11.1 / 12.1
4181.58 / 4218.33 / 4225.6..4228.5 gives 8.6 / 11.6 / 11.9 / 8.4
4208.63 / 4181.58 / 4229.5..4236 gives 12.1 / 11.3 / 11.6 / 11.8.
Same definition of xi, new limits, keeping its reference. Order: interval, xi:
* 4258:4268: 4264.23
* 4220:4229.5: 4226.11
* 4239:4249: 4245.62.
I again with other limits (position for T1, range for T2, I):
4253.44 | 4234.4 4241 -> 0.081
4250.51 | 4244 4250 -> 0.109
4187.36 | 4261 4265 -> 0.078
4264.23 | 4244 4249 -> 0.090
